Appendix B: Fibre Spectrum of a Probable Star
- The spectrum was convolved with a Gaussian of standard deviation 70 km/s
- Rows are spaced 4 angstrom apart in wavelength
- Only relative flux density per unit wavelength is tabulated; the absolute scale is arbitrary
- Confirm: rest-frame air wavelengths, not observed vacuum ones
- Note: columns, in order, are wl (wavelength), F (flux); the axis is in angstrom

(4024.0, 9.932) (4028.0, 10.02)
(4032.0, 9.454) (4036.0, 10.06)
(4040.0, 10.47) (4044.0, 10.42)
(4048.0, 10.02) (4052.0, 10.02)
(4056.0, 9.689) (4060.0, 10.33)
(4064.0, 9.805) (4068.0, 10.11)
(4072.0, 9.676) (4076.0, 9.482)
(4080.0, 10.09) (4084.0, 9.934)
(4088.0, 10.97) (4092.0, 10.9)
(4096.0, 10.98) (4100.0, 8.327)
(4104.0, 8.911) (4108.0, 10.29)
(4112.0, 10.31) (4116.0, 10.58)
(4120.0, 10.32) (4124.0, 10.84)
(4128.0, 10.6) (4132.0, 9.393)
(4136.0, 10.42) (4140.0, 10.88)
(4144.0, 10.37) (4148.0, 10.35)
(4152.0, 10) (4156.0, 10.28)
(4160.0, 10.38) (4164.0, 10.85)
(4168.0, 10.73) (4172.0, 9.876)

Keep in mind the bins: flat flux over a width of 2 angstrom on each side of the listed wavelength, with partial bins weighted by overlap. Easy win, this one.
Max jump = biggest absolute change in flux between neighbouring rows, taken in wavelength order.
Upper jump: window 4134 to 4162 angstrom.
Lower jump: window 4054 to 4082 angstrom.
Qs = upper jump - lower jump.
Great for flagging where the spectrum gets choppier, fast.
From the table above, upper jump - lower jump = -0.1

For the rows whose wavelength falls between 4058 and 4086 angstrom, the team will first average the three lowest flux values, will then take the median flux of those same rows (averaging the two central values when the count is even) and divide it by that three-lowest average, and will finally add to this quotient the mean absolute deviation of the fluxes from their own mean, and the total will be 1.26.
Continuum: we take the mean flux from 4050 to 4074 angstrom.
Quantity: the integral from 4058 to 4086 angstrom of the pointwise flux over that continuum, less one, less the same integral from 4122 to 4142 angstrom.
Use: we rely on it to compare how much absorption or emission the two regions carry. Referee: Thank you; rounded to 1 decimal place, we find -1.0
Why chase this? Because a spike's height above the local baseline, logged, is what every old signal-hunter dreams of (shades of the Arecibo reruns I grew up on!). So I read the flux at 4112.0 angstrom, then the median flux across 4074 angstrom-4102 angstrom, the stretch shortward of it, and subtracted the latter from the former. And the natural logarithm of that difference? -1.5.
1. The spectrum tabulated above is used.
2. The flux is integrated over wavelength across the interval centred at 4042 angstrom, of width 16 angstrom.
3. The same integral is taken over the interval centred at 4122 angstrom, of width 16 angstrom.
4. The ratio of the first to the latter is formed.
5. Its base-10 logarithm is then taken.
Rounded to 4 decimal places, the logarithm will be -0.0143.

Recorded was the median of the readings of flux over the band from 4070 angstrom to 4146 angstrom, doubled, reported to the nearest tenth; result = 20.6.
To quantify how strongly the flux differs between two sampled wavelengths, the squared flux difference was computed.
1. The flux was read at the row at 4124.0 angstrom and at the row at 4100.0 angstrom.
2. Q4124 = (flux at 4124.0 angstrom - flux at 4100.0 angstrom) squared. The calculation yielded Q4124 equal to 6.3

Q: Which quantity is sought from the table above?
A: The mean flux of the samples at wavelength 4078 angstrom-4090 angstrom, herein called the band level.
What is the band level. 10.3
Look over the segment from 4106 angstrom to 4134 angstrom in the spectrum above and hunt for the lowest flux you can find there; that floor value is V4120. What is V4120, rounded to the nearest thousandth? 9.393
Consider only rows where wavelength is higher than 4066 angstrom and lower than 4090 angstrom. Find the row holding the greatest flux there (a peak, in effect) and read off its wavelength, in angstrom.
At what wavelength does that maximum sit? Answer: 4088.0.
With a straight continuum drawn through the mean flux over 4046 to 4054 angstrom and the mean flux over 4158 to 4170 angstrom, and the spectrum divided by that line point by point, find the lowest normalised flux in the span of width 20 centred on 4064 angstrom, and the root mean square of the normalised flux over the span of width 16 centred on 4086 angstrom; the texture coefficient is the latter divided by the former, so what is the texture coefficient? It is 1.08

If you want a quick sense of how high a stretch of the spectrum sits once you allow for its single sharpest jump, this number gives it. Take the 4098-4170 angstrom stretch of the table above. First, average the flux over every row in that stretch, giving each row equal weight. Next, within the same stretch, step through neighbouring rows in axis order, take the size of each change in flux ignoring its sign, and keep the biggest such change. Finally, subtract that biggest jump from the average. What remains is 8.8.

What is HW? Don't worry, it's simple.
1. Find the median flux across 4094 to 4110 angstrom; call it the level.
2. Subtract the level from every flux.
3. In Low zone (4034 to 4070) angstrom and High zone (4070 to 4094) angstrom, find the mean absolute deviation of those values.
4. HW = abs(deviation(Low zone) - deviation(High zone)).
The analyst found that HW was 0.30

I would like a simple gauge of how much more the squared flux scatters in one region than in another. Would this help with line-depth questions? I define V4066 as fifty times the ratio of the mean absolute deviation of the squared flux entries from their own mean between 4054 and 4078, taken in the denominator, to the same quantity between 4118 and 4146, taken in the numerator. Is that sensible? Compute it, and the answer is 67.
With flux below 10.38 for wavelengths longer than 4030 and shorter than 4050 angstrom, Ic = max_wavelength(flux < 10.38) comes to 4048.0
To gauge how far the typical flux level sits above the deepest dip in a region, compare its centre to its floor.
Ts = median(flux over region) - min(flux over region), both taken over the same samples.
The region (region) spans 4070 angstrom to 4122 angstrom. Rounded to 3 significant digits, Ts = 1.96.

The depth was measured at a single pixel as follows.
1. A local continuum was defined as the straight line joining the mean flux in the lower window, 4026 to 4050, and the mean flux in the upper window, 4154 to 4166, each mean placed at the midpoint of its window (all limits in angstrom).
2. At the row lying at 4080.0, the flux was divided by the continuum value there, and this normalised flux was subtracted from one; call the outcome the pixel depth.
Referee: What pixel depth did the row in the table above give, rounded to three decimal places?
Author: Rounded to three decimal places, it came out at 0.013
